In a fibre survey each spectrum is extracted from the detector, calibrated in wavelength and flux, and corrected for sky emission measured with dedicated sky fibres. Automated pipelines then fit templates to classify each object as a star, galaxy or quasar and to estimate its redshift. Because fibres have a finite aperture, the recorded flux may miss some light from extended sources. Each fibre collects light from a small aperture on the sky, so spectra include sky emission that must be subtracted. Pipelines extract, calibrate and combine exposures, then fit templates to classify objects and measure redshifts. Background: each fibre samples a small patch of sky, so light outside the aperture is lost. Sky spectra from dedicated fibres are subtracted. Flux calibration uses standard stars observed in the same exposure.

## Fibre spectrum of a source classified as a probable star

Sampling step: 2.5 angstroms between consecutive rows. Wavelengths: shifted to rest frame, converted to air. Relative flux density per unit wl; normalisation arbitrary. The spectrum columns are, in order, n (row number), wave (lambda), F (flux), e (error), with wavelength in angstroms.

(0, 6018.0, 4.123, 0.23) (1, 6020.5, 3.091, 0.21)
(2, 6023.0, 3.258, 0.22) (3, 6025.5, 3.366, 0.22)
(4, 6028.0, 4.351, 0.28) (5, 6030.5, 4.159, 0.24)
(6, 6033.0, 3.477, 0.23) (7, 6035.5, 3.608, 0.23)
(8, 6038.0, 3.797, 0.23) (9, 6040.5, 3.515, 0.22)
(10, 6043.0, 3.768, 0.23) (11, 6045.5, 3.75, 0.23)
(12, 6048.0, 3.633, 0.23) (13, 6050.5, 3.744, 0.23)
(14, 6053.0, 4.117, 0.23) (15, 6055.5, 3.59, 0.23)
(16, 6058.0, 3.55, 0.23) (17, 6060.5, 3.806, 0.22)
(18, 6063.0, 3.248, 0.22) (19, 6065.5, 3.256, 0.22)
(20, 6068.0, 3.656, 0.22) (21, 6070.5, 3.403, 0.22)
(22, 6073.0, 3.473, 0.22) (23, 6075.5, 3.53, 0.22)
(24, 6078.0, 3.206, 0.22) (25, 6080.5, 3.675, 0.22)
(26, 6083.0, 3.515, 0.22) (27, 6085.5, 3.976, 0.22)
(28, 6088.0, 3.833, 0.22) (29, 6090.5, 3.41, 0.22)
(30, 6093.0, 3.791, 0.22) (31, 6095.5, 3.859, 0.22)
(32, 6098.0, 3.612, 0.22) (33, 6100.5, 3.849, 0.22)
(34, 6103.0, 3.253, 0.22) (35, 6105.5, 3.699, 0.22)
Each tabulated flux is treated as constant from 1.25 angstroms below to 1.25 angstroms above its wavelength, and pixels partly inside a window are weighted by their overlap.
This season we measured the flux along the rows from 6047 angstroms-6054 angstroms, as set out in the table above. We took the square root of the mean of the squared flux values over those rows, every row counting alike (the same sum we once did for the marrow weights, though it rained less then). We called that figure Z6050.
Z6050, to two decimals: 3.84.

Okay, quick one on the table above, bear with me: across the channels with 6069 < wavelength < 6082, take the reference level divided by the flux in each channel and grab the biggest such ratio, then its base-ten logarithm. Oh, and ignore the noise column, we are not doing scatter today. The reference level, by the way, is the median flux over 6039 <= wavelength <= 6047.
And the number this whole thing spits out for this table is 0.07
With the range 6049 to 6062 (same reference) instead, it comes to 0.02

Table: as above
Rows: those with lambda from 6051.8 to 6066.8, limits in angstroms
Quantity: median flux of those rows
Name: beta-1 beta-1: 3.57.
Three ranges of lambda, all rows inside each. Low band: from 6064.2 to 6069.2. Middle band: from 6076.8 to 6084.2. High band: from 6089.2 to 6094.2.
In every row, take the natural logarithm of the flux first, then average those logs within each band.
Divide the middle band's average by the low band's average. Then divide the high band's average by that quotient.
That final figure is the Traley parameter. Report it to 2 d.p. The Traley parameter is 1.28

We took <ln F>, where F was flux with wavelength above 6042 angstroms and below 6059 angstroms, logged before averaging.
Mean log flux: 1.32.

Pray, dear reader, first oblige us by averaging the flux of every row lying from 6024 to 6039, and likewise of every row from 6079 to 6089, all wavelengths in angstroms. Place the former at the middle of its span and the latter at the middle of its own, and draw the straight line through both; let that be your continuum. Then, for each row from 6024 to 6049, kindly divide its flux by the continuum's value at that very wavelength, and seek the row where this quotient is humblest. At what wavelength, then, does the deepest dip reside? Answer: 6025.5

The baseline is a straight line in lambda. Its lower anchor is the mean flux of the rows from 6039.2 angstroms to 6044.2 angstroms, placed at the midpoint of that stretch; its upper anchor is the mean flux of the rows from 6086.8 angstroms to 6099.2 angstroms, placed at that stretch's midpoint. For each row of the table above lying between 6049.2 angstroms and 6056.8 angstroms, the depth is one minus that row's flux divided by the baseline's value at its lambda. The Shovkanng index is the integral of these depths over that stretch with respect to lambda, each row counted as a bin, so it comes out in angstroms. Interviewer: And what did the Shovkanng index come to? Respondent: -0.33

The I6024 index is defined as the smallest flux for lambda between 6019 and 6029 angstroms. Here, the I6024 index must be 3.091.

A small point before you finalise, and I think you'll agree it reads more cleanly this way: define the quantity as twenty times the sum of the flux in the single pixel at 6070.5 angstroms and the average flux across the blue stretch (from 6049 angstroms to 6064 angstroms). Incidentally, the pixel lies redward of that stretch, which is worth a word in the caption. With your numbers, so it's 142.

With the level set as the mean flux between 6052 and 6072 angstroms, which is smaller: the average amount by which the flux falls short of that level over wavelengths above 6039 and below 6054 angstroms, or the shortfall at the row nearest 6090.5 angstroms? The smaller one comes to -0.18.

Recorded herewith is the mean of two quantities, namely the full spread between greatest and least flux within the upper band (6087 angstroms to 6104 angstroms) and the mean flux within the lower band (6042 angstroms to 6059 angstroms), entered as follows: 2.17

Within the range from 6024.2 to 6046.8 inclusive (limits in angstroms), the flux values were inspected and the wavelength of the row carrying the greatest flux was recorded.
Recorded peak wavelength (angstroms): 6028.0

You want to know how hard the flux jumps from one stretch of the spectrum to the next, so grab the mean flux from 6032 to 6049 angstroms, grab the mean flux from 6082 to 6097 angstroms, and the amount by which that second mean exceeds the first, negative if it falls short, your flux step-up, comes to 0.08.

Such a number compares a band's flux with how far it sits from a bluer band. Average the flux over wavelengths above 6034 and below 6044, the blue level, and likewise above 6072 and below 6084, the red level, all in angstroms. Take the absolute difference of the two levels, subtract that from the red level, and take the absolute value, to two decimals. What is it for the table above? 3.29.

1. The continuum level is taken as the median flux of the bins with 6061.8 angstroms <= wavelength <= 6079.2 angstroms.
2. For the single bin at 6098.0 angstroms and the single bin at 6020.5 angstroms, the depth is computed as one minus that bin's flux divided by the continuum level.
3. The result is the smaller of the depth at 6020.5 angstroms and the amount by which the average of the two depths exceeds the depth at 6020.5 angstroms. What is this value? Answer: -0.077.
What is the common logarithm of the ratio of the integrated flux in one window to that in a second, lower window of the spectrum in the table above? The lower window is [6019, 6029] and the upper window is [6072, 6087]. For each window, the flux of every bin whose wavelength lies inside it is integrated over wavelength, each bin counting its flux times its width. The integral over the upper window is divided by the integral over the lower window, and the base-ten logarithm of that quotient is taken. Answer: 0.18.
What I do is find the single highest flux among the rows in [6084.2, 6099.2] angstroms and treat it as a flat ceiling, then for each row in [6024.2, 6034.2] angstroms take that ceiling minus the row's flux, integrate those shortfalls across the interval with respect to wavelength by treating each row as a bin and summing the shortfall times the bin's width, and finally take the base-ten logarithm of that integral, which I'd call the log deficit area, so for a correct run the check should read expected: 0.14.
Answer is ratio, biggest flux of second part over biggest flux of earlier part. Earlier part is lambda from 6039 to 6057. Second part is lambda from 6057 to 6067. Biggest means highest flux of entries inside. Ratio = 0.92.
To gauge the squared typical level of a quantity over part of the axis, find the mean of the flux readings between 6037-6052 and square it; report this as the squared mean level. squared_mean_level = 13.7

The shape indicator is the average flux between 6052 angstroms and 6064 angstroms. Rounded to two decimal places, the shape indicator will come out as 3.66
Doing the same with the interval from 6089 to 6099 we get 3.67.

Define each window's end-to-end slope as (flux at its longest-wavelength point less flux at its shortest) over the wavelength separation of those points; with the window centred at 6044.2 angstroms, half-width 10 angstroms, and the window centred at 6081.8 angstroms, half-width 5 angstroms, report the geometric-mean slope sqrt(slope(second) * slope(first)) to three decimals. 0.055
